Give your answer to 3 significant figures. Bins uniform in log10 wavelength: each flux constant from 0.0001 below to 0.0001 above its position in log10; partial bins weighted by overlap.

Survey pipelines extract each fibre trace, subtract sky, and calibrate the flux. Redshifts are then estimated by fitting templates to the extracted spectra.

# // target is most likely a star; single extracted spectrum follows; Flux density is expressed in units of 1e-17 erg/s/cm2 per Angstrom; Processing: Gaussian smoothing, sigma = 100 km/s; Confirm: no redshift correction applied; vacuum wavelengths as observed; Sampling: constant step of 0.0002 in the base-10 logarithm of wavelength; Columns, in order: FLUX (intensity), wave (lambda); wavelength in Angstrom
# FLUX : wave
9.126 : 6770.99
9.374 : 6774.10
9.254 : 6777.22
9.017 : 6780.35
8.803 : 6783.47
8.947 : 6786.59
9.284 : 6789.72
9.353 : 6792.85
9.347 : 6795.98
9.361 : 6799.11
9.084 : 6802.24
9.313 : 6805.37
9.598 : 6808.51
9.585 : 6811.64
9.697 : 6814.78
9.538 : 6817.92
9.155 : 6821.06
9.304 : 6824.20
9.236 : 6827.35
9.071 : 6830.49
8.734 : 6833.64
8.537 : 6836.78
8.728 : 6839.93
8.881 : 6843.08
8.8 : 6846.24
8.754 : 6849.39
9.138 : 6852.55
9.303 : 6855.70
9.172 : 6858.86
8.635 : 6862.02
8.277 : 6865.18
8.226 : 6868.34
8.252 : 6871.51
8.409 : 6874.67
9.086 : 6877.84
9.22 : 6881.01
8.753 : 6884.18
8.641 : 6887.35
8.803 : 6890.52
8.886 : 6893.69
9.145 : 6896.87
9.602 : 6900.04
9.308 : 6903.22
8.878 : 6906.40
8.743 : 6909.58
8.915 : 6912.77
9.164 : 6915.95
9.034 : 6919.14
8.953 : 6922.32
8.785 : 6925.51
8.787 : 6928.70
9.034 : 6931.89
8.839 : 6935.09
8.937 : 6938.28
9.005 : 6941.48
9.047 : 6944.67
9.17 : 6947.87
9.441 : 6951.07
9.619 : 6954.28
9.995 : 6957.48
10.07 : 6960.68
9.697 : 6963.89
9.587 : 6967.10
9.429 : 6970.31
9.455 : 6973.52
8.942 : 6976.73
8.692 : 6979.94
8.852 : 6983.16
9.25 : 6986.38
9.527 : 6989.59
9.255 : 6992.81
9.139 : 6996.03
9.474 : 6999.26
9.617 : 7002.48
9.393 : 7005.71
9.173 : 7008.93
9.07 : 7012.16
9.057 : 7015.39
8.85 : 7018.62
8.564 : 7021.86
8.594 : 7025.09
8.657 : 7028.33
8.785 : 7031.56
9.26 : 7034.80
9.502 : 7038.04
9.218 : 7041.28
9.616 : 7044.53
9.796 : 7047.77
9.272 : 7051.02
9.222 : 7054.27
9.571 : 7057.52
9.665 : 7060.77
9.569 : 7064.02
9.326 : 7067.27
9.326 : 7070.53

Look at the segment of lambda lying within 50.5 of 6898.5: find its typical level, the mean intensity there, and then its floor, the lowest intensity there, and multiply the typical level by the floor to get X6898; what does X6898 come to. 73.2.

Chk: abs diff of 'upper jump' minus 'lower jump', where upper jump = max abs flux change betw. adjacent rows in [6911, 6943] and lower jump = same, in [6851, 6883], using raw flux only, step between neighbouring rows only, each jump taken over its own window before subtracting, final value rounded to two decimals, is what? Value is 0.43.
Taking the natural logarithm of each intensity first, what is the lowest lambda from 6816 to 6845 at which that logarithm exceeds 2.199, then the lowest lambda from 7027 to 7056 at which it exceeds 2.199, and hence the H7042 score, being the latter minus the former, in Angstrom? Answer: 216.9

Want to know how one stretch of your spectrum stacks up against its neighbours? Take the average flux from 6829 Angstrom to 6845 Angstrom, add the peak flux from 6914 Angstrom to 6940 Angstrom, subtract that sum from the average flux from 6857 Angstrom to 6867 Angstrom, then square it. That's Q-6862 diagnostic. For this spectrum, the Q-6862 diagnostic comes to 86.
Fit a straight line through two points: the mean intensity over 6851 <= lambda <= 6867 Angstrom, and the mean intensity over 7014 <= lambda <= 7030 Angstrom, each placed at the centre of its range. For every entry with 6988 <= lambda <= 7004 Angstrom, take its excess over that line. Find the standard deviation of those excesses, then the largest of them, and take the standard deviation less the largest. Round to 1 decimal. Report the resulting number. -0.7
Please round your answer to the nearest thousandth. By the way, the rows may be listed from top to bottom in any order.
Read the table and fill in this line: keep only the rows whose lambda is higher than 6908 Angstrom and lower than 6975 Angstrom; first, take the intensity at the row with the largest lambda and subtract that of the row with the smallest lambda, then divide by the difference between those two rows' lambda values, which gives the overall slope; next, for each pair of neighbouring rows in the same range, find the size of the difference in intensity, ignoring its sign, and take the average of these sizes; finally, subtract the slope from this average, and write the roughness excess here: 0.146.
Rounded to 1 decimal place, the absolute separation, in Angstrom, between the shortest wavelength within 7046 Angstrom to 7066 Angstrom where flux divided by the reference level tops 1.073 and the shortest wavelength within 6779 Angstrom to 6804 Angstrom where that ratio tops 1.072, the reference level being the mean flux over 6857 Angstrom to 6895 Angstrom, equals 254.9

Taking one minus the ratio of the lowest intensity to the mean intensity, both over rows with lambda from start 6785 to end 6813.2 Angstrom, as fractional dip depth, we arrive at 0.040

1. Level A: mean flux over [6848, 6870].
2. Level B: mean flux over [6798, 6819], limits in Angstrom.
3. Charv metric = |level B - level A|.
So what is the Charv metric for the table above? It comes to 0.67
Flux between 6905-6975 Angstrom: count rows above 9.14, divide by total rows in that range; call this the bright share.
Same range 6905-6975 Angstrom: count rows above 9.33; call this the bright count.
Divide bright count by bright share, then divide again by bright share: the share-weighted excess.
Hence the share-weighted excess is 39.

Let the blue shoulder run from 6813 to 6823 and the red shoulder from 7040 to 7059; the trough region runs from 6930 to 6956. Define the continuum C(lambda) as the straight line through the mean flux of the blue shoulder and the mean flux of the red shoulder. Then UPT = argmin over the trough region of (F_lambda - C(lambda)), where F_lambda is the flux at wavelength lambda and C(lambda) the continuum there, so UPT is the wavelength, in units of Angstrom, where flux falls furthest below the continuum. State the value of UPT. 6935.09 Angstrom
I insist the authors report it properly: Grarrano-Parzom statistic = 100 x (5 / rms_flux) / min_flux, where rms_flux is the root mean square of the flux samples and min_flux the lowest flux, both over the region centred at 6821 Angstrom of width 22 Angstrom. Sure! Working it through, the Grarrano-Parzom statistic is 5.9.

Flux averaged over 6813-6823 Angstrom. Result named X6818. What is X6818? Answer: 9.46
